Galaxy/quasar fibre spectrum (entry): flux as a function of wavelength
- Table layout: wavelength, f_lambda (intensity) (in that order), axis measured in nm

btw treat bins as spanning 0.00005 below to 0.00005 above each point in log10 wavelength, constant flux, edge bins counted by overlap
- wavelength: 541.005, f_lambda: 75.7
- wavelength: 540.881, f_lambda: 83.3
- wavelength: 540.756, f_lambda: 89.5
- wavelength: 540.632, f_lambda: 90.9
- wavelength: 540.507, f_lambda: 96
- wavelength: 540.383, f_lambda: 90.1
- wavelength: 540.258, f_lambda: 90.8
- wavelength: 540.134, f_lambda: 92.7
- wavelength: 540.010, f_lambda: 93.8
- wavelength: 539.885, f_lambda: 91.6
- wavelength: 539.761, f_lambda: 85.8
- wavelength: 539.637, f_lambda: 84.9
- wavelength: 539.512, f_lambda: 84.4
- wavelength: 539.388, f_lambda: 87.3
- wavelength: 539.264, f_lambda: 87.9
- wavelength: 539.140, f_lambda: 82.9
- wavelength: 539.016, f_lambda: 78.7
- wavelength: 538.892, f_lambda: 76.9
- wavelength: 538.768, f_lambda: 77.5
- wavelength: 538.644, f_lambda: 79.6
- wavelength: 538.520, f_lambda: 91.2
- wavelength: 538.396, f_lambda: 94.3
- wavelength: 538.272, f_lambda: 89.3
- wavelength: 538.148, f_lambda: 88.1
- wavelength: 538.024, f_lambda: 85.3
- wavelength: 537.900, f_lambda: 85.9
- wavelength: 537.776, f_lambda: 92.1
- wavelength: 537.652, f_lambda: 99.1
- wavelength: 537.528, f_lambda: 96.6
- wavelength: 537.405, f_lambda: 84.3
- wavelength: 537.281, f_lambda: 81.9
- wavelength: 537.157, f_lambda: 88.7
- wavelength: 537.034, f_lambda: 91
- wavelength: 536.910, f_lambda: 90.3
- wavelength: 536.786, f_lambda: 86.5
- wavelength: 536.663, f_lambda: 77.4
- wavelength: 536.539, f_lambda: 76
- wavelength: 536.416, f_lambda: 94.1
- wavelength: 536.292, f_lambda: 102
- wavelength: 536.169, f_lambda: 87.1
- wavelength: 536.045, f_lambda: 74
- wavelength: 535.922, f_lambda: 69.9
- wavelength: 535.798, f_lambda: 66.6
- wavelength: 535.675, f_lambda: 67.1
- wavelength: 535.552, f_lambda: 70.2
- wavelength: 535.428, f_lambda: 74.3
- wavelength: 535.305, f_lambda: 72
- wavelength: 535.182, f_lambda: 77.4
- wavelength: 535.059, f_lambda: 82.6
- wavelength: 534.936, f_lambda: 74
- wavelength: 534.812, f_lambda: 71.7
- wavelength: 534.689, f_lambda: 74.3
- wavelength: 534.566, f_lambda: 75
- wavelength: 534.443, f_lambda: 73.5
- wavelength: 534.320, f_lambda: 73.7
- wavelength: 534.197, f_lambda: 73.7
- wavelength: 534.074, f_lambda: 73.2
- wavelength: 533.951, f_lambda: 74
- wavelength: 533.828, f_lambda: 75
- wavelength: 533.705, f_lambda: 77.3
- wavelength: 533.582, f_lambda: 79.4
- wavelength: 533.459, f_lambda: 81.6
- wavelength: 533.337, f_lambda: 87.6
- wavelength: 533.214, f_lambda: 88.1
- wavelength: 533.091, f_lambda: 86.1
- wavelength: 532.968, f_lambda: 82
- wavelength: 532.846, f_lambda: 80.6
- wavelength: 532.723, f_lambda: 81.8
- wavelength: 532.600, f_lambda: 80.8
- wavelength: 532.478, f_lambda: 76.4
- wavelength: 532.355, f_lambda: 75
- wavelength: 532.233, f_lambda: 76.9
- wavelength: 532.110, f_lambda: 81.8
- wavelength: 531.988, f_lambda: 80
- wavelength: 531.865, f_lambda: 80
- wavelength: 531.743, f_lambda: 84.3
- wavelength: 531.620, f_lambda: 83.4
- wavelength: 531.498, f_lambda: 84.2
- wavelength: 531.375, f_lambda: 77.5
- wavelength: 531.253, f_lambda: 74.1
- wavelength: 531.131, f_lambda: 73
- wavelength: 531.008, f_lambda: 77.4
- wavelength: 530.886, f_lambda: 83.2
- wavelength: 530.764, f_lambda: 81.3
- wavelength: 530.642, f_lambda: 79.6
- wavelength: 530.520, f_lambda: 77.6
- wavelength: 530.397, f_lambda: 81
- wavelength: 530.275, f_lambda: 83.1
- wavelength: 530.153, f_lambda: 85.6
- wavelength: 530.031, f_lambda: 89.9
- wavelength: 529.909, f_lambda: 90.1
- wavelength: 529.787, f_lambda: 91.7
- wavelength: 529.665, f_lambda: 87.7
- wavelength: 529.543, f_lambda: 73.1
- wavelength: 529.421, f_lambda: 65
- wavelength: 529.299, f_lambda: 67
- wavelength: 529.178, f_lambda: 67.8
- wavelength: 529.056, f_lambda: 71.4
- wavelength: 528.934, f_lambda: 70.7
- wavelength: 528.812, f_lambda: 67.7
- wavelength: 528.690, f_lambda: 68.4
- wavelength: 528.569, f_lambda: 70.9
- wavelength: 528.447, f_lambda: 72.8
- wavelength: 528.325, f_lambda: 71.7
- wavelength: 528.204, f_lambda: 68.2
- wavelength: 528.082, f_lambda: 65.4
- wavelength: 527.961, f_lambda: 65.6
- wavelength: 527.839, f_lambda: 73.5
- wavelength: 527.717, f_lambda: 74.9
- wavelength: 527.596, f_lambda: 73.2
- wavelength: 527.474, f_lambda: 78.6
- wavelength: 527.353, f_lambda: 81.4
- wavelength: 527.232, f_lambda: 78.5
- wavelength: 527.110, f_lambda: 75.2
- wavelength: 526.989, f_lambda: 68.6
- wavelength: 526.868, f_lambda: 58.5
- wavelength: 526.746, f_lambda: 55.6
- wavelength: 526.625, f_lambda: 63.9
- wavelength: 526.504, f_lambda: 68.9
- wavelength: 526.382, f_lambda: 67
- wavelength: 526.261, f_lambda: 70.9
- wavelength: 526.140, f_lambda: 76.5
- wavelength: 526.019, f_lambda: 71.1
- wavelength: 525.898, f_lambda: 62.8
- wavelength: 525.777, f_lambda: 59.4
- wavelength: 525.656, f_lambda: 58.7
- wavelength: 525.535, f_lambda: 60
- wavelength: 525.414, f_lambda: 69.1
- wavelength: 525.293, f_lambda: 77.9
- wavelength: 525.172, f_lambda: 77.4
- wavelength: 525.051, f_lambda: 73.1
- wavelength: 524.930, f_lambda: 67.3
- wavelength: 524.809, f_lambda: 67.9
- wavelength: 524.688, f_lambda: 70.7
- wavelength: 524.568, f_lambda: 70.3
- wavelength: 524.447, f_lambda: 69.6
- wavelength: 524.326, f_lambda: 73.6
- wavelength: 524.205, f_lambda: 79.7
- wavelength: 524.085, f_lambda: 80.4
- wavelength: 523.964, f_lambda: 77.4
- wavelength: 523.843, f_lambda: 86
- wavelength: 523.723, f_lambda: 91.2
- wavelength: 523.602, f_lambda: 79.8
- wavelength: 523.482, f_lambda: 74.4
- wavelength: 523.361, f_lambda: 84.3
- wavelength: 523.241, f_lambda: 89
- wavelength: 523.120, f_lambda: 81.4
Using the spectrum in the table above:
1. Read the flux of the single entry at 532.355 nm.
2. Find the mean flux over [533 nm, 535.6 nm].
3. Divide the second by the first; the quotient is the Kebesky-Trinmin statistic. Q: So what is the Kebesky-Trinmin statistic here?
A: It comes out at 1.03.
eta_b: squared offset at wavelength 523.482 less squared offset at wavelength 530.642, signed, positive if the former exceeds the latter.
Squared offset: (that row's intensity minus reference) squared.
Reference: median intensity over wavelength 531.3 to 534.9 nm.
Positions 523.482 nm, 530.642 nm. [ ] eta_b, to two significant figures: 25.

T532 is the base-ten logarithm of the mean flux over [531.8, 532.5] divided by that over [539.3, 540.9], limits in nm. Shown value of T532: -0.06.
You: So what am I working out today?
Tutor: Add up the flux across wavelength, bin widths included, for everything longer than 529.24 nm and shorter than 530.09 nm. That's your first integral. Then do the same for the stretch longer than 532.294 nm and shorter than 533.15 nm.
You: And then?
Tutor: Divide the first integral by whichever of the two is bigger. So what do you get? 1.00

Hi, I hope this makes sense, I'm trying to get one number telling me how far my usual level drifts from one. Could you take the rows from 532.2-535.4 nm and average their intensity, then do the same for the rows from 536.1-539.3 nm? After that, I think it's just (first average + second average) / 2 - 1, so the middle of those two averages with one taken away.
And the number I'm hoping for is 81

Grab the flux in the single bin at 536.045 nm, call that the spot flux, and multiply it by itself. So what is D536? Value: 5476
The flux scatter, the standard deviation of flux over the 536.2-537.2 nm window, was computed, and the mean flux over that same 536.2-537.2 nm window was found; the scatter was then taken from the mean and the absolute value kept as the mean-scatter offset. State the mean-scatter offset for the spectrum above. 80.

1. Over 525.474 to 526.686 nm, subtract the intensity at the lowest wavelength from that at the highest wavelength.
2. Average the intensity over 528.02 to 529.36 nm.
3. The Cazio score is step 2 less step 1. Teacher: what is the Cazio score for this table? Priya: 65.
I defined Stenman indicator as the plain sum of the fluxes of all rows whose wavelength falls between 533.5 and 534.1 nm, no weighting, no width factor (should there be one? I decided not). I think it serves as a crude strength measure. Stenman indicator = 379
